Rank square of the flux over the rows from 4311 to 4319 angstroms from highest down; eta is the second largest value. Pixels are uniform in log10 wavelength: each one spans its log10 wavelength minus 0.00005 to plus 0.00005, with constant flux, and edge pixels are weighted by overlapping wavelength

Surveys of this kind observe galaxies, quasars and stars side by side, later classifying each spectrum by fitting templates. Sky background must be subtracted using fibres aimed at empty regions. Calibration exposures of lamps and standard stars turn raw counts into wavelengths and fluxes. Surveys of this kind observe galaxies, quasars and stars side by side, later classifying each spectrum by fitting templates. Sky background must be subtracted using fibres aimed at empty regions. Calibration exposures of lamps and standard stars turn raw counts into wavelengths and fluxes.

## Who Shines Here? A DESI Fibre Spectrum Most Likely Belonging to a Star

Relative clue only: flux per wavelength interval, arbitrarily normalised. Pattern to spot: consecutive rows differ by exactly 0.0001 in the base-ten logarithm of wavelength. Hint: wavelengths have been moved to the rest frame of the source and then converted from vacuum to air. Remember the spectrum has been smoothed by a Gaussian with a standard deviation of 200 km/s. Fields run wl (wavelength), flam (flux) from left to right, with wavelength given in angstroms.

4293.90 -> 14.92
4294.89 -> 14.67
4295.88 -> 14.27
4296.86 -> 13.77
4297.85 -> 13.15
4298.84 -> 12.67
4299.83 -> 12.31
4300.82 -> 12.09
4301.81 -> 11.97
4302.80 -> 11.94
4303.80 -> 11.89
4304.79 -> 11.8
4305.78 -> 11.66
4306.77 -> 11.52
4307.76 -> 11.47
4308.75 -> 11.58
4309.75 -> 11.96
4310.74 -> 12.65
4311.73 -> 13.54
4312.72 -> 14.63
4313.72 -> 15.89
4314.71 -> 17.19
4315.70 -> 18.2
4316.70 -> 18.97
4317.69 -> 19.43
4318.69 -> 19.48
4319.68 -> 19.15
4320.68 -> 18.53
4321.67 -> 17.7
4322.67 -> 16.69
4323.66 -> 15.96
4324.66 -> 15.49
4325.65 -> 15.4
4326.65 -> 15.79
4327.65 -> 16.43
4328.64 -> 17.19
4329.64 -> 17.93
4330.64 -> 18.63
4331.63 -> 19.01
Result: 378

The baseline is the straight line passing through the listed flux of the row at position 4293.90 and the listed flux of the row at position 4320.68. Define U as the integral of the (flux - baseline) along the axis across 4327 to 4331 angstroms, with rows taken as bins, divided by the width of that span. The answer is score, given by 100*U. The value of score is -221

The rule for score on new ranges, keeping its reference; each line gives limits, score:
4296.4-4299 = -218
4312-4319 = -33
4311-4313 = -351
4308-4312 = -478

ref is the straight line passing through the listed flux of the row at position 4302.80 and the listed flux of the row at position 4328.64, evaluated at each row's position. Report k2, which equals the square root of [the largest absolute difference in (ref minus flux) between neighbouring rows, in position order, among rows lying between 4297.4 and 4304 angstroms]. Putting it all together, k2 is 0.83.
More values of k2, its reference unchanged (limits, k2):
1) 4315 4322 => 1.02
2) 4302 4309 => 0.58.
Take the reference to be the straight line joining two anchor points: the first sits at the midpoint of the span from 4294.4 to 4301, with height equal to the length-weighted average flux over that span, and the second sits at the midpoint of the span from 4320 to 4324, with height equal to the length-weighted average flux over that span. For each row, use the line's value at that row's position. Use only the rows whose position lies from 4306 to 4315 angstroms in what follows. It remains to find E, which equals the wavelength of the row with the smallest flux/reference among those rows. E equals 4308.75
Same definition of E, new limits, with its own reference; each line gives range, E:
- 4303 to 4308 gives 4307.76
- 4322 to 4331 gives 4325.65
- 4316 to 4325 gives 4324.66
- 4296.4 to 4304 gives 4303.80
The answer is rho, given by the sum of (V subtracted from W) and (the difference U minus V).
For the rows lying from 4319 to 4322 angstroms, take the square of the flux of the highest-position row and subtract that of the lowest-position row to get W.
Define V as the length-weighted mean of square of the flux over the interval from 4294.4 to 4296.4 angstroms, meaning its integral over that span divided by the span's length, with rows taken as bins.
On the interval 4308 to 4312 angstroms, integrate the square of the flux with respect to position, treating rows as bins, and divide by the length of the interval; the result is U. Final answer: -321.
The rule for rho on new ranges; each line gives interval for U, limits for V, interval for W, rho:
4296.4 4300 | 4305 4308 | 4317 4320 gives -110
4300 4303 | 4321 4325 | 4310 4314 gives -315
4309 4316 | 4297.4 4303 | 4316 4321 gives -103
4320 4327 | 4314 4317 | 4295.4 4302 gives -427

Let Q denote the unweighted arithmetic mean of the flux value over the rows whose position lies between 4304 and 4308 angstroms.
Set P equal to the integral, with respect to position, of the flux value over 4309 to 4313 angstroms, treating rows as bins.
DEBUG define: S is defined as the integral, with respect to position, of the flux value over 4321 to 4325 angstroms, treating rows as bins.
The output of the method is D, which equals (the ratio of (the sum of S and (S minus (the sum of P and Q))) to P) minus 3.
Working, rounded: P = 52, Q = 12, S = 66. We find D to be -1.7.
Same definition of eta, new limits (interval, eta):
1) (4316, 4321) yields 378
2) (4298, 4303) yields 152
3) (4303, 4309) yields 139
